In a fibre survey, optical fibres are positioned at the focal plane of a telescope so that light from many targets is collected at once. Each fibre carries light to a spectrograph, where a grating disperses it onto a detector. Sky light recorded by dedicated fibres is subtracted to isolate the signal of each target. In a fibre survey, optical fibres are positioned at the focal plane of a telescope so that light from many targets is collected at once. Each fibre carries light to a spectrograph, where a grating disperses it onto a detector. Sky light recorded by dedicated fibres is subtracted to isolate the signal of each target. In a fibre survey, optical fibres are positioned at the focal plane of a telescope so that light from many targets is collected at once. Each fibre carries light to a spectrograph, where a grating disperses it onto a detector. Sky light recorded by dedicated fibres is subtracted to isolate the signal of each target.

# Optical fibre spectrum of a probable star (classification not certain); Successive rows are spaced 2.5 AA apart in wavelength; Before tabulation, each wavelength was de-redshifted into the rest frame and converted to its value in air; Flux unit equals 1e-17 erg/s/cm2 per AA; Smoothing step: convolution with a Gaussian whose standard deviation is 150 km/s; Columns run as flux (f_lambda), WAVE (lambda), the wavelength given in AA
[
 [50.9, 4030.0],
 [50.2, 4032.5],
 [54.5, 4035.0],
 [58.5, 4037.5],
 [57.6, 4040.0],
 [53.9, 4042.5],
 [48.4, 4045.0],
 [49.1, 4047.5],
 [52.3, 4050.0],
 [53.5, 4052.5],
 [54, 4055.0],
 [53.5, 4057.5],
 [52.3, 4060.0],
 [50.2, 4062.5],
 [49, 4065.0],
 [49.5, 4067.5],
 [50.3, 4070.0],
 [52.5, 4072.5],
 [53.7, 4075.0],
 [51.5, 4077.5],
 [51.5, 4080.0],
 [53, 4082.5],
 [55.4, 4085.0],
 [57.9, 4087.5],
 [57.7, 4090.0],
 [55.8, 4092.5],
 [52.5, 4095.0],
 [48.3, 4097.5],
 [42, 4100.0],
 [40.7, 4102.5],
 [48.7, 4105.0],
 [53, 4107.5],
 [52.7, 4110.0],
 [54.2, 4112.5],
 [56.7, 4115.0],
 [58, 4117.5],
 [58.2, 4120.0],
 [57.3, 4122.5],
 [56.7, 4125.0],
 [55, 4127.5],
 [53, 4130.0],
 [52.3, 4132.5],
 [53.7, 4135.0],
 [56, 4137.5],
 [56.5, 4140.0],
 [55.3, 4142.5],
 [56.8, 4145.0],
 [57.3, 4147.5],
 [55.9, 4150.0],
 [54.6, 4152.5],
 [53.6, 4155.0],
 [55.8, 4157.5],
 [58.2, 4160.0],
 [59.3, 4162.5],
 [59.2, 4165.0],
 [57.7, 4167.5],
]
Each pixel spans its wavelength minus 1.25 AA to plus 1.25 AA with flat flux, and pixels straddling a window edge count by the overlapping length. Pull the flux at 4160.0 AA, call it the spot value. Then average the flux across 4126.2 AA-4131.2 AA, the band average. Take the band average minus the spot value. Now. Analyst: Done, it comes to -4.2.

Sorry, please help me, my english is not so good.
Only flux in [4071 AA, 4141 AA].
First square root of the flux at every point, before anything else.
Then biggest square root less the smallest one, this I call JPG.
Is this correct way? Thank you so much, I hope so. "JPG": 1.25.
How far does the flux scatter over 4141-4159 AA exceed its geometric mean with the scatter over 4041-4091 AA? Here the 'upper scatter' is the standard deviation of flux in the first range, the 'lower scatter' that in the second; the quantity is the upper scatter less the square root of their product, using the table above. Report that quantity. -0.6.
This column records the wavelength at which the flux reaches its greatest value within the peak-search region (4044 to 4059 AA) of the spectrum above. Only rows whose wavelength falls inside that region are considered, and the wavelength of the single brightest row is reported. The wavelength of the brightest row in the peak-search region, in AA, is 4055.0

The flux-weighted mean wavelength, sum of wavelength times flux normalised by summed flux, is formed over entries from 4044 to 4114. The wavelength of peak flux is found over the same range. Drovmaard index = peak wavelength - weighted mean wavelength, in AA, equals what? 8.8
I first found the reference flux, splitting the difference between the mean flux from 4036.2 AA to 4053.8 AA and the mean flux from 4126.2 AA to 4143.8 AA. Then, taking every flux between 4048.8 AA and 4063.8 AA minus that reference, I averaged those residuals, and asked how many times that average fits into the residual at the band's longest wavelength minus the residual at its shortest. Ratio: 2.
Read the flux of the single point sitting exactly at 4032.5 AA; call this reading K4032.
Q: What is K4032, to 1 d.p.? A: 50.2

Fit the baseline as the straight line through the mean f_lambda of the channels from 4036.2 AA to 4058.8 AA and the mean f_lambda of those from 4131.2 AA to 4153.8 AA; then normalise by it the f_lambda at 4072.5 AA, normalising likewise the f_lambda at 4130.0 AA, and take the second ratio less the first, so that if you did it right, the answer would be -0.012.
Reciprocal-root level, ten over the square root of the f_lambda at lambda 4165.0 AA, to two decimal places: 1.30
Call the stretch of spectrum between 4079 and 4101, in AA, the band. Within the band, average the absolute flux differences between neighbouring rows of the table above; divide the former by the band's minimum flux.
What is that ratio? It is 0.066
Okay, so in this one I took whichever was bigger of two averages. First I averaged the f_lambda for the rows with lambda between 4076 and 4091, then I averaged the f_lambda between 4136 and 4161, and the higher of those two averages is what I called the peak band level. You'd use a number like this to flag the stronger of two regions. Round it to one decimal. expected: 56.0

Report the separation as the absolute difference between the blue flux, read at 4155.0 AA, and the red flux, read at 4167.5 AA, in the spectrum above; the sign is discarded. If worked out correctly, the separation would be 4.1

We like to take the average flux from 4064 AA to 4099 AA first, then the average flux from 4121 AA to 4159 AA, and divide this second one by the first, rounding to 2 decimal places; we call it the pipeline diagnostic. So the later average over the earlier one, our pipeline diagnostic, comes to 1.05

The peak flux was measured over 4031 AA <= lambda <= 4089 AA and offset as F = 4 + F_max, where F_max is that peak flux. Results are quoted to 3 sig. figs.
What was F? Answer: 62.5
